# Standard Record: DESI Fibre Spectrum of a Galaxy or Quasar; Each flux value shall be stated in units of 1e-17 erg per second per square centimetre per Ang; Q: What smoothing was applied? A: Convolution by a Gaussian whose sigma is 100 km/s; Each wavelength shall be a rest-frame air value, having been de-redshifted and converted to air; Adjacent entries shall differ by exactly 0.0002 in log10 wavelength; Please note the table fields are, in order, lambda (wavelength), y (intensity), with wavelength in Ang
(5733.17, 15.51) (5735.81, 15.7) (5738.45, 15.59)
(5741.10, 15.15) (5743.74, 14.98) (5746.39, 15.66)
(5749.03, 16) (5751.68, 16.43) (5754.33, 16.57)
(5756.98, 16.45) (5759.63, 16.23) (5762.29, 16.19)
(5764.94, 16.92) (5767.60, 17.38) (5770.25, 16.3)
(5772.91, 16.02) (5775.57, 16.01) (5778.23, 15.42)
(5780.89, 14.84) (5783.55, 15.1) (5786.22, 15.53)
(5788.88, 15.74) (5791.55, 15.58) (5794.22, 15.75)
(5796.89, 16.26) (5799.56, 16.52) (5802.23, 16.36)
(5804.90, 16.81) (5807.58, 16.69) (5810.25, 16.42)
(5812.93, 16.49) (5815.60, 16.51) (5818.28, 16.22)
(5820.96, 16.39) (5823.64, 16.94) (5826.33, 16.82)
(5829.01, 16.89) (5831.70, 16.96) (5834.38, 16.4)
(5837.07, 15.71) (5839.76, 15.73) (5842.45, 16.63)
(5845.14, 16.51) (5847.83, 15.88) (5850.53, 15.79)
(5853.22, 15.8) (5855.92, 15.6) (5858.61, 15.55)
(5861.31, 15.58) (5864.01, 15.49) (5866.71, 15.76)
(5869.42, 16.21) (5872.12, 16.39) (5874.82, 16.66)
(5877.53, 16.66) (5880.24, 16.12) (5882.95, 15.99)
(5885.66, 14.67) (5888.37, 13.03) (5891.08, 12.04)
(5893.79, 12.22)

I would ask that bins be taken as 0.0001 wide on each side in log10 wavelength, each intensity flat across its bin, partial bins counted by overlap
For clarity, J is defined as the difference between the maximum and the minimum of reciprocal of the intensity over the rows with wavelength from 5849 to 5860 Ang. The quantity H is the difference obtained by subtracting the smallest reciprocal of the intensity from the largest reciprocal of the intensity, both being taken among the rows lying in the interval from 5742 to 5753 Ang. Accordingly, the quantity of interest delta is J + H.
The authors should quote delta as 0.0069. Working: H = 0.006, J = 0.0010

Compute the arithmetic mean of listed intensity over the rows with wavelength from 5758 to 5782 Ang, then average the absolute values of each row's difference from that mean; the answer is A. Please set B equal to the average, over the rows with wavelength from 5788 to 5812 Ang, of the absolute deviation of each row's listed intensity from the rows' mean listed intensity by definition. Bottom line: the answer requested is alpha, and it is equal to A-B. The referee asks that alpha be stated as 0.14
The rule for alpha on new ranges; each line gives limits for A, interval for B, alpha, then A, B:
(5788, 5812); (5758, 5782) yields -0.14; 0.36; 0.51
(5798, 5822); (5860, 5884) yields -0.22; 0.13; 0.35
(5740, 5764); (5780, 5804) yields 0.04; 0.47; 0.43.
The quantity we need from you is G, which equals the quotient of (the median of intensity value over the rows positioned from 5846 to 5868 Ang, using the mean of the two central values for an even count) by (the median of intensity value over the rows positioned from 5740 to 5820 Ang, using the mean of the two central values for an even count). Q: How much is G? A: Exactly 0.97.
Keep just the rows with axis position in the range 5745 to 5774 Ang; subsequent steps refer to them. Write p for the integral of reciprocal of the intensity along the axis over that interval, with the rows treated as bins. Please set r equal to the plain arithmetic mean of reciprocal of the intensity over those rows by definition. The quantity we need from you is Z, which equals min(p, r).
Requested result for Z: 0.0611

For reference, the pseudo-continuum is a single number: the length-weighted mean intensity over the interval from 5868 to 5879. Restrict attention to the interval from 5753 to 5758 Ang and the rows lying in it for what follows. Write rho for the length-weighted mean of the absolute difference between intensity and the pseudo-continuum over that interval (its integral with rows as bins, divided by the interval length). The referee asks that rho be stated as 0.06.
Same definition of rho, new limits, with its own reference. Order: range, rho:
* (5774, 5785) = 1.10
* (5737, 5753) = 0.83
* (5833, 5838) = 0.38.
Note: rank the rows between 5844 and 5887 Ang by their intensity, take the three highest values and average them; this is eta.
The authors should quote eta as 16.6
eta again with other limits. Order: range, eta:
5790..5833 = 16.9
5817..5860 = 16.9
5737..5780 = 17.0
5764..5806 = 17.0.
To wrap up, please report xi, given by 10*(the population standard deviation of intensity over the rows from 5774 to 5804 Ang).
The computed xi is 5.0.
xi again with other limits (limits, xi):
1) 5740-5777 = 6.1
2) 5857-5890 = 9.6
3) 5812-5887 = 5.4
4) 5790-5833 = 3.8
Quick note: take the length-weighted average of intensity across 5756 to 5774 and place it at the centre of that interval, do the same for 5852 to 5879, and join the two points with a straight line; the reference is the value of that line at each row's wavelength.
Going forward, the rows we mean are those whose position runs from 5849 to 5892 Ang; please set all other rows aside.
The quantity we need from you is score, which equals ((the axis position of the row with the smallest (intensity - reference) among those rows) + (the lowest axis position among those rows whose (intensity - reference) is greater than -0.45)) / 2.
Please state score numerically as 5870.8 Ang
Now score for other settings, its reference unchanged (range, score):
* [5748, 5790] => 5766.3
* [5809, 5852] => 5823.7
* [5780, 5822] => 5788.9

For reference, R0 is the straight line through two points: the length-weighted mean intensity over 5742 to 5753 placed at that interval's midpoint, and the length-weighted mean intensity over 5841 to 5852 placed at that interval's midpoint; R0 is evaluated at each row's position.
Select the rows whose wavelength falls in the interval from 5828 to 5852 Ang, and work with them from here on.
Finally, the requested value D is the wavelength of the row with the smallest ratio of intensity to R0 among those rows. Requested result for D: 5837.07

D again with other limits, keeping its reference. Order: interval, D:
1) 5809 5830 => 5818.28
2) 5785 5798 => 5786.22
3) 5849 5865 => 5864.01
